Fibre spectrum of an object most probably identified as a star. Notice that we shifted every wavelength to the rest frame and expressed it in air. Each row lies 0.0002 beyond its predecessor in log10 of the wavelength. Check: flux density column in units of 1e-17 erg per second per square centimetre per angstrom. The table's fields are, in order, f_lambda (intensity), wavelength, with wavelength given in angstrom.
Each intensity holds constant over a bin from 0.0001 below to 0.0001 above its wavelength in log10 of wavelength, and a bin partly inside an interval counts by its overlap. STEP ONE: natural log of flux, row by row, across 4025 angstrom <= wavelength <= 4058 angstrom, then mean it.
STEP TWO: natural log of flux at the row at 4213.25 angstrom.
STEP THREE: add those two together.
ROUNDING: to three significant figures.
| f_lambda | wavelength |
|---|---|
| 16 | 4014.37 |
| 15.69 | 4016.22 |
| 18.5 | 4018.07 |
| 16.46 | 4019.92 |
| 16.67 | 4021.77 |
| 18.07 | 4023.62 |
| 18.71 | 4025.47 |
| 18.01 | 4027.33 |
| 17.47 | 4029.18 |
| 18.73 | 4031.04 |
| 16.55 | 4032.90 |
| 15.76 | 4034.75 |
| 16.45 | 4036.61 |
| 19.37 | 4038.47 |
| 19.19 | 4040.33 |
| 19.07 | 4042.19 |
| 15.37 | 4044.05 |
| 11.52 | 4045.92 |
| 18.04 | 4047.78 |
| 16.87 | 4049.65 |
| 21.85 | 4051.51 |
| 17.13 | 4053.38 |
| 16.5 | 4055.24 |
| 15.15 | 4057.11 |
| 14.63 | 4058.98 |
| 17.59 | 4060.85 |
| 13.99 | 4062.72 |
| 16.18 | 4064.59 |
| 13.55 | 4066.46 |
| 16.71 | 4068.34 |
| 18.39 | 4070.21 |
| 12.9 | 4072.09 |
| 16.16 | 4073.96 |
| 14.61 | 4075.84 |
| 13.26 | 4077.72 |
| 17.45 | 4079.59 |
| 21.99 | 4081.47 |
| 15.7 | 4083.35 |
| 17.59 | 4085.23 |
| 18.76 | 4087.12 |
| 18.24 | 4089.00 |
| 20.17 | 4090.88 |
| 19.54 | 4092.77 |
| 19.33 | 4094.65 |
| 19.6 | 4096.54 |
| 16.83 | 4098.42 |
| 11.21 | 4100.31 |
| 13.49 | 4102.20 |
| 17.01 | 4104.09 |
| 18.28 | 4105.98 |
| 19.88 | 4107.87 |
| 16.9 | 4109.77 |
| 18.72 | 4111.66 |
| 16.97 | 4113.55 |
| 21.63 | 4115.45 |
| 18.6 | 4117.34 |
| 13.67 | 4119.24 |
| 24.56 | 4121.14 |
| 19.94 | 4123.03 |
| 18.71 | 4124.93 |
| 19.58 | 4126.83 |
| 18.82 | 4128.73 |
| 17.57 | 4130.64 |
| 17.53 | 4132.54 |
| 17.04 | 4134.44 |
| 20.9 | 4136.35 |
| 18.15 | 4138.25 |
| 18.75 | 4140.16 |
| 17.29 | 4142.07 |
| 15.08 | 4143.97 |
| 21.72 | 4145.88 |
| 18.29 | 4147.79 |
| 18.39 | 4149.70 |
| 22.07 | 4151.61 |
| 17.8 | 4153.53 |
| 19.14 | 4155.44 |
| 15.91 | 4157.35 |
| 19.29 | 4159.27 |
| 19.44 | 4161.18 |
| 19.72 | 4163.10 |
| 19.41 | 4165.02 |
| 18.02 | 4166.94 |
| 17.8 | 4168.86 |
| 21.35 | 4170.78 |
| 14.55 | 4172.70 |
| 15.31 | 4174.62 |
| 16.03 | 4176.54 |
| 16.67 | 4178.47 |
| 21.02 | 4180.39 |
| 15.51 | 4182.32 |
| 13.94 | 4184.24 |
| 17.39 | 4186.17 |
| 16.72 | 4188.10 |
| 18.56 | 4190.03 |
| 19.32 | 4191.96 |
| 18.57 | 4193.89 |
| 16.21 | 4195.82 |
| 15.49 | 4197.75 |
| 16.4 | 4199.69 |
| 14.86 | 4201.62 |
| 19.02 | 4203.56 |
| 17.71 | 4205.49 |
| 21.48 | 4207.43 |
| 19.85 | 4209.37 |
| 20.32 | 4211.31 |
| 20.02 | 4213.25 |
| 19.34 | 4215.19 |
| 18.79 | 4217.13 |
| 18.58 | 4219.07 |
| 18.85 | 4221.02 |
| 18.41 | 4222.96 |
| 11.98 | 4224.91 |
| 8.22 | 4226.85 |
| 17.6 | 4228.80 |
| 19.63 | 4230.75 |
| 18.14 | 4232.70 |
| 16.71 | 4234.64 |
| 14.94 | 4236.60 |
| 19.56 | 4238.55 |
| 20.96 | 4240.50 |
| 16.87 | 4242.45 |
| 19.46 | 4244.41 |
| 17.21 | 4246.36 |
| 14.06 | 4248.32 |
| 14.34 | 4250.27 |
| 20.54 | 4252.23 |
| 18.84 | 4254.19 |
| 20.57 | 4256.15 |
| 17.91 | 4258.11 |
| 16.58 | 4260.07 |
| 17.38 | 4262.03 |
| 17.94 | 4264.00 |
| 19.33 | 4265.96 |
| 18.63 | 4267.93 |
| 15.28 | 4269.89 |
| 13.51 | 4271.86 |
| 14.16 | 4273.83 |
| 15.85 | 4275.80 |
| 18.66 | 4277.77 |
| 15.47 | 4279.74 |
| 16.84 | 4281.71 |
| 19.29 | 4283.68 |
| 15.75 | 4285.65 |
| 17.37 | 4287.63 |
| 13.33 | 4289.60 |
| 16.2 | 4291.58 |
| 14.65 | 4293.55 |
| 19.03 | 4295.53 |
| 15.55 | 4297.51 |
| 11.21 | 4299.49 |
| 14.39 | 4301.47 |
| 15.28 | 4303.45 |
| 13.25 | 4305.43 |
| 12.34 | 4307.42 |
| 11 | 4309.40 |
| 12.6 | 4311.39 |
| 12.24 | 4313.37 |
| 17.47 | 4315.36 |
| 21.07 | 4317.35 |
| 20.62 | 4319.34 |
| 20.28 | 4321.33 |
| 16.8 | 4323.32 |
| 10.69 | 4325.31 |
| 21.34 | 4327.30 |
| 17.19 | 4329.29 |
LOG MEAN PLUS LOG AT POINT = 5.84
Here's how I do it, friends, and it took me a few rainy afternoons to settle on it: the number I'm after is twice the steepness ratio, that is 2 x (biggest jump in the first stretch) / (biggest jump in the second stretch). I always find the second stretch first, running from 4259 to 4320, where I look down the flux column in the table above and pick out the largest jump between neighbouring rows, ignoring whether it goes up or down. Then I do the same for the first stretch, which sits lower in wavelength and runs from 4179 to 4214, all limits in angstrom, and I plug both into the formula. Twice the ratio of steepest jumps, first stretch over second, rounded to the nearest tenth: 2.1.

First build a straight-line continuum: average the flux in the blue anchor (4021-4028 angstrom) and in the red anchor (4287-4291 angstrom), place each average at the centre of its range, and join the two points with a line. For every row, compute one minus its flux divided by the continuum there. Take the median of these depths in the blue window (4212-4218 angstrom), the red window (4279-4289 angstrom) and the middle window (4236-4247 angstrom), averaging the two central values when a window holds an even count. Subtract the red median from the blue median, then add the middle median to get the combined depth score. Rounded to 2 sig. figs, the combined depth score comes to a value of -0.28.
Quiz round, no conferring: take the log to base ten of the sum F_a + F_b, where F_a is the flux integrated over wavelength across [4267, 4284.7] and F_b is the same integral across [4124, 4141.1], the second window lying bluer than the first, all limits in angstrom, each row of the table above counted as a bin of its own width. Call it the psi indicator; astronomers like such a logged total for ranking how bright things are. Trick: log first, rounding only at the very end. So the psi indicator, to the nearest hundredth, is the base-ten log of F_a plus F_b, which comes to 2.78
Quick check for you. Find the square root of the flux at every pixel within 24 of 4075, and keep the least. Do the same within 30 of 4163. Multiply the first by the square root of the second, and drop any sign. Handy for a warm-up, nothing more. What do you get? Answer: 6.9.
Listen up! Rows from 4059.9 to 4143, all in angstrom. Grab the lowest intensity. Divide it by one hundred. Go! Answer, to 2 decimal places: 0.11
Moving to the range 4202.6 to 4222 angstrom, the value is 0.18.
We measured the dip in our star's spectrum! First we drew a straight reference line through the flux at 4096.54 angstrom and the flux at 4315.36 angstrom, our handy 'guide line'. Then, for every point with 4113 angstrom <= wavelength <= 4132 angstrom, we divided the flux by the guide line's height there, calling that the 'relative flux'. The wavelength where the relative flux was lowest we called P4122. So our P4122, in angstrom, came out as 4119.24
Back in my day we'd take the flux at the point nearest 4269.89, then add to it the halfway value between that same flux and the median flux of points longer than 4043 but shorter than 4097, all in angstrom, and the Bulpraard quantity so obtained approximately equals 31.4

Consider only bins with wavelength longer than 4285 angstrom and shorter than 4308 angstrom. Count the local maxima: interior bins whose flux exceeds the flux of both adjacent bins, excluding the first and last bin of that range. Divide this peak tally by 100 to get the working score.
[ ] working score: 0.0400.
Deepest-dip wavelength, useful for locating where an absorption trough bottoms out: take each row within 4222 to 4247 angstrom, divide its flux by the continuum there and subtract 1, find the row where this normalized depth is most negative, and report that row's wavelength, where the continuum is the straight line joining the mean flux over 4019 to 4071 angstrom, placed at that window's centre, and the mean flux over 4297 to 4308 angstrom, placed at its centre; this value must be 4226.85 angstrom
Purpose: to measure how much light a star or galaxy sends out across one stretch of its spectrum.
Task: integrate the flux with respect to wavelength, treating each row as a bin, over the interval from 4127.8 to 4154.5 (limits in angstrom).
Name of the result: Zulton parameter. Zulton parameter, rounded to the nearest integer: 495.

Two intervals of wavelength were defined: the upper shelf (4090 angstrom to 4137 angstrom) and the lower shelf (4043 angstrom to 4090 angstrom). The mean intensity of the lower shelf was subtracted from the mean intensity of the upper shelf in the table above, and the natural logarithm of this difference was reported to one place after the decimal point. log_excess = 0.6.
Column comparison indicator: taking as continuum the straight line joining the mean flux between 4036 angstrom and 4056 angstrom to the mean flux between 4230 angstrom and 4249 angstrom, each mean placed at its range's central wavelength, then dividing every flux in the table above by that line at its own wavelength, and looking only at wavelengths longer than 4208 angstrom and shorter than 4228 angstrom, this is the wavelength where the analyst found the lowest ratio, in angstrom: 4226.85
